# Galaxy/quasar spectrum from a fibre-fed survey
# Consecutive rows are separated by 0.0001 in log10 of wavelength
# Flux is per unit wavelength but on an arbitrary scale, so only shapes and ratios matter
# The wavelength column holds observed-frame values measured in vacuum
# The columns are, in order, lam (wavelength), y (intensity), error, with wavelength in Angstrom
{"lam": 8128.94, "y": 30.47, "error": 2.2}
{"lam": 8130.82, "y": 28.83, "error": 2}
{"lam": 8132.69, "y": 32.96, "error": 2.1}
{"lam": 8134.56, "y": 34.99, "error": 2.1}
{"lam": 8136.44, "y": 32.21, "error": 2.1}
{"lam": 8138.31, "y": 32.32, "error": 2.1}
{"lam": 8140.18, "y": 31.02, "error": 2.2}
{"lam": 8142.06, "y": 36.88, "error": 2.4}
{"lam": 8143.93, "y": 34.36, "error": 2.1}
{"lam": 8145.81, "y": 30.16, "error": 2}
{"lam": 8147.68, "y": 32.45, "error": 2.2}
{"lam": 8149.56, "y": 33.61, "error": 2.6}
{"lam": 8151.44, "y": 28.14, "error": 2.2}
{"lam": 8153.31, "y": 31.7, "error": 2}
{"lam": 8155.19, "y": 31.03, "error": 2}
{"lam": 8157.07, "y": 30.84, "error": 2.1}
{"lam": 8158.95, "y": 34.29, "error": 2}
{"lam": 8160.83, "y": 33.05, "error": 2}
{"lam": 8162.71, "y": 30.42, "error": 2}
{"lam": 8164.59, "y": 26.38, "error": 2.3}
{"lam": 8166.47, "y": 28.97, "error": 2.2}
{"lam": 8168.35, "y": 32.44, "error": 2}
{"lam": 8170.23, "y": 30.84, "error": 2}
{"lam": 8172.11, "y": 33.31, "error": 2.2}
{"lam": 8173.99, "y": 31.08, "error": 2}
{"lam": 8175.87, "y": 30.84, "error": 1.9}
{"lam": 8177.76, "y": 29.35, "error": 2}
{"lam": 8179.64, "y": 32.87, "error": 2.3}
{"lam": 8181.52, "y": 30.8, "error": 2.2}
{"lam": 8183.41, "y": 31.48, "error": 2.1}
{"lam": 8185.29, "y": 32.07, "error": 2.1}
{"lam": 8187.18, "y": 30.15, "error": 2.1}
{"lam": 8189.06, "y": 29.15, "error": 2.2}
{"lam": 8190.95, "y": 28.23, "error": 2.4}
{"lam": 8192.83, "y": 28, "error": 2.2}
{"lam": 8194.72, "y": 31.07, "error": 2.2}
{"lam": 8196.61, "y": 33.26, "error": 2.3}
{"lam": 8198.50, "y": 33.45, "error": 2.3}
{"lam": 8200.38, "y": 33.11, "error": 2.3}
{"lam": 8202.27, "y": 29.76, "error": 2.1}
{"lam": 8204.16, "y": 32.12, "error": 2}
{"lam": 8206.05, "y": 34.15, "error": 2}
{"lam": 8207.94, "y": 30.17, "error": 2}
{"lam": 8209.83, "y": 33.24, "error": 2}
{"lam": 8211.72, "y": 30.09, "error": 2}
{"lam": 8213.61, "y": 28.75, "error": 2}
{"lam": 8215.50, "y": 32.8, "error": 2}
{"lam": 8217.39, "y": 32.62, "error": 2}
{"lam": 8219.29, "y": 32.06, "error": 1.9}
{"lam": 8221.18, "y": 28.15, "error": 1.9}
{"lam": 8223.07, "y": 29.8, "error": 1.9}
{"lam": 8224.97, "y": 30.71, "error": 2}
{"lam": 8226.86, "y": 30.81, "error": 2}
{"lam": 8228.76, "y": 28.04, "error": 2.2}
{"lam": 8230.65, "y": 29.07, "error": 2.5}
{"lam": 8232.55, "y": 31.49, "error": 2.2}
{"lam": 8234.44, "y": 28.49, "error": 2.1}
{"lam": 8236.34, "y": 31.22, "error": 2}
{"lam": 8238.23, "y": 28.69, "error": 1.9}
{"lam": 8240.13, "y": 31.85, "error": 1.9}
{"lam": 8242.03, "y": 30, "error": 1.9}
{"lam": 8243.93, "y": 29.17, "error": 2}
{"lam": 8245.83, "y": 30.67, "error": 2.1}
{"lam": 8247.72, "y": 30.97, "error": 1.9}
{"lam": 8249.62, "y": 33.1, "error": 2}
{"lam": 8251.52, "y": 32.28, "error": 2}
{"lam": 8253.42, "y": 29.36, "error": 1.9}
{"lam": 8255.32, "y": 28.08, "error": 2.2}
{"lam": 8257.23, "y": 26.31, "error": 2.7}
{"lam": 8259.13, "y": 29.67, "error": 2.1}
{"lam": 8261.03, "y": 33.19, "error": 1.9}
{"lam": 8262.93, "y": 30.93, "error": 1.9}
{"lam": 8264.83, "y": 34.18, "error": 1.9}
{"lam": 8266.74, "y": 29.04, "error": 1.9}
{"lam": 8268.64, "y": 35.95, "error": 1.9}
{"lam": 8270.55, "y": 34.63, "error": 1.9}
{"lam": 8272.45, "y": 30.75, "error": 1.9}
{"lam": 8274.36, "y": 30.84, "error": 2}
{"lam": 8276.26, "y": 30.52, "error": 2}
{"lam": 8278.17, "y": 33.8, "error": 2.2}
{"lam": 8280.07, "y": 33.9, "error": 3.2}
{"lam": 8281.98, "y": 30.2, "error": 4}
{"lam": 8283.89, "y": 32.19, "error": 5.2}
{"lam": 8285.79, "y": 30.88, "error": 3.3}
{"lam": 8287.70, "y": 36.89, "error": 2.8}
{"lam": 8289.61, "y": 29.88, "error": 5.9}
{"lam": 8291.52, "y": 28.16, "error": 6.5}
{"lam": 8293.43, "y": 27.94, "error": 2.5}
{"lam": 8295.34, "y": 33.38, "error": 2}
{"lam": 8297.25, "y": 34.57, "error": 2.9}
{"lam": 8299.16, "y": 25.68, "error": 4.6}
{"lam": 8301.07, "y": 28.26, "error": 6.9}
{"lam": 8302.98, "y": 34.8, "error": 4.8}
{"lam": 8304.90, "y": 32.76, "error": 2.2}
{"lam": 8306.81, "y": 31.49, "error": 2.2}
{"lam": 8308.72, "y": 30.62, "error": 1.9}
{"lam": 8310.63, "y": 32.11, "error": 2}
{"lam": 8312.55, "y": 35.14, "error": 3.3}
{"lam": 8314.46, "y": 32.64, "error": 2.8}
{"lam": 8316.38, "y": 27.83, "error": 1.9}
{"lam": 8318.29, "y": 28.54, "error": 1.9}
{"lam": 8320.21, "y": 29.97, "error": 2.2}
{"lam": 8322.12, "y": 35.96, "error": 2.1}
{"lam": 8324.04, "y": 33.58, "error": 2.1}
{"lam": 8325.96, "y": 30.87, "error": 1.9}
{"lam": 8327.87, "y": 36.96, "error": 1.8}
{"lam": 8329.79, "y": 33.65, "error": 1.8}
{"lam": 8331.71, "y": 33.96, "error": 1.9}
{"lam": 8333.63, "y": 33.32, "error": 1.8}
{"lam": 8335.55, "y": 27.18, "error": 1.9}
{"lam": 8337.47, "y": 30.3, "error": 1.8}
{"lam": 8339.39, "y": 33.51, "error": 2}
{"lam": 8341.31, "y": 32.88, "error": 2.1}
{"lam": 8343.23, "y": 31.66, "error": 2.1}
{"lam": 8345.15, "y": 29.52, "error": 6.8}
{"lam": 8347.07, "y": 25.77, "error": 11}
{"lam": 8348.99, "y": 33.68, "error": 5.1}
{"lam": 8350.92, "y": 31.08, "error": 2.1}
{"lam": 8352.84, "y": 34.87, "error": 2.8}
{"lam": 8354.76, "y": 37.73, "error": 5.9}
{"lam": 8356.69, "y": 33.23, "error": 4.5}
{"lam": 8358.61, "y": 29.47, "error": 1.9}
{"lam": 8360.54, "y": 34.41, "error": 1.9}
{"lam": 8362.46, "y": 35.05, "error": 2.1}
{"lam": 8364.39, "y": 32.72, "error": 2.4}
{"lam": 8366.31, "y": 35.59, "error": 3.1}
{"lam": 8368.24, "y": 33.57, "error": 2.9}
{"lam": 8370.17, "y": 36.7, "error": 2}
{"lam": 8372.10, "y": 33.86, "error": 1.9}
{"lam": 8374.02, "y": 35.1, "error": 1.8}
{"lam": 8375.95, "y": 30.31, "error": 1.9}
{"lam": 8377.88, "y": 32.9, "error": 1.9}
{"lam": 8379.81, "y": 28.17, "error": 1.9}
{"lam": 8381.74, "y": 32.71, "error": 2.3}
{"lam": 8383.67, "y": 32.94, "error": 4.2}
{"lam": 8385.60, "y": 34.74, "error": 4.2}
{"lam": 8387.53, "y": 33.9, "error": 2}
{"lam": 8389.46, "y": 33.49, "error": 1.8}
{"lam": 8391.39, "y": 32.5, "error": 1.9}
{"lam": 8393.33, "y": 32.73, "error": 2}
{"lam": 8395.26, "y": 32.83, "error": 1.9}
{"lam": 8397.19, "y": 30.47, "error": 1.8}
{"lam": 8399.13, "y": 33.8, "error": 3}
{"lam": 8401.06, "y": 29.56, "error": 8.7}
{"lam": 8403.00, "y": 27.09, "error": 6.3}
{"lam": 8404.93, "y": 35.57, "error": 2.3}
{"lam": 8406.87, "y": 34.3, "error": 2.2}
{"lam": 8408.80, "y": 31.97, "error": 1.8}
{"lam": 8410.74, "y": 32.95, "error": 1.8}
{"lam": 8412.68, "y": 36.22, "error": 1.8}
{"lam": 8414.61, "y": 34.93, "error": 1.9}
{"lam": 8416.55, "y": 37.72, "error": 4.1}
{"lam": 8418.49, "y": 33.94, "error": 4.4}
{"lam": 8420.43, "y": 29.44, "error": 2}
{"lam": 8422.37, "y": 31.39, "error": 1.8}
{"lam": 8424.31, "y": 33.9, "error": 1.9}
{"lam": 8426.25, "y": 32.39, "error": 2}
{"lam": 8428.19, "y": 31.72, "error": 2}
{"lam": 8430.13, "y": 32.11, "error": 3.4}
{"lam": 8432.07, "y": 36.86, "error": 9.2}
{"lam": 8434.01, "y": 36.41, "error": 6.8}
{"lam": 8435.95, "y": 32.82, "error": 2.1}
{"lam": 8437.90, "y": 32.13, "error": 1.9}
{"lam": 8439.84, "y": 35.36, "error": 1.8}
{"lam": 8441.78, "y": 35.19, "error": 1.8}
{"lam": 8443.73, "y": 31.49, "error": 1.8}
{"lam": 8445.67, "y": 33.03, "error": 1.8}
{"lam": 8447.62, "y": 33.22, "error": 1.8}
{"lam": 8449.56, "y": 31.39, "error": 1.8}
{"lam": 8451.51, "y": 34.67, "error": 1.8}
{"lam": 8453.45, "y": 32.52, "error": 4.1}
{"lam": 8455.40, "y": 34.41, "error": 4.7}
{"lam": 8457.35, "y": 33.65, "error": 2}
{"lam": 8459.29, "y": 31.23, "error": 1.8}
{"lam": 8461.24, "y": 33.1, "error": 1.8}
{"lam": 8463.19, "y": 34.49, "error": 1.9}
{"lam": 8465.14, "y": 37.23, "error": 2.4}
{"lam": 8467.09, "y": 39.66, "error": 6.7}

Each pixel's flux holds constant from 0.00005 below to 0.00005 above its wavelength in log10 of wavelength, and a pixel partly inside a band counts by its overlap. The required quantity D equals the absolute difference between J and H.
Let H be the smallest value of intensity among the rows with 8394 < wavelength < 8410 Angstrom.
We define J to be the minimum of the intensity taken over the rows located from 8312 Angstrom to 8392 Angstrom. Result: 1.3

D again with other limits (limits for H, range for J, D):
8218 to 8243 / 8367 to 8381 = 0.1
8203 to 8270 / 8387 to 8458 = 0.8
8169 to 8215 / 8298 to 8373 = 2.3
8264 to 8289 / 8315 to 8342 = 1.9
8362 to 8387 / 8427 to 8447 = 3.3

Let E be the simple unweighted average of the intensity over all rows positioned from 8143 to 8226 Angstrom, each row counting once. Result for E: 31.2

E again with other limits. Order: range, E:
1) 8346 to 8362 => 32.5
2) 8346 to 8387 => 33.1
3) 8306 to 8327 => 31.7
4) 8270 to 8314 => 31.7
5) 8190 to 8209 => 31.3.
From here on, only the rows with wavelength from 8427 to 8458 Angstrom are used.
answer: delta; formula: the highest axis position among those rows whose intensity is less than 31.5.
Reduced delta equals 8449.56 Angstrom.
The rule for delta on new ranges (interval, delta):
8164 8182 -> 8181.52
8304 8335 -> 8325.96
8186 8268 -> 8266.74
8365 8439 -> 8422.37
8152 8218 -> 8213.61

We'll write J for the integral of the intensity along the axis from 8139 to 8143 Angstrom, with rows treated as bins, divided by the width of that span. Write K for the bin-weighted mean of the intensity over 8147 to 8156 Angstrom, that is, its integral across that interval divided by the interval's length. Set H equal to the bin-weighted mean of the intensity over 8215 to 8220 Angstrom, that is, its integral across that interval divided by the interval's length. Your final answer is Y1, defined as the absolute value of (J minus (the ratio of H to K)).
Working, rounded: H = 32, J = 33.9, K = 31.4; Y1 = 32.8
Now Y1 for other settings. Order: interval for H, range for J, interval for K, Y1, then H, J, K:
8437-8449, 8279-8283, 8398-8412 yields 31.1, 33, 32.1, 32.2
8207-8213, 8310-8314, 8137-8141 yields 32.6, 31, 33.6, 31.8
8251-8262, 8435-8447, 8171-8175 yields 32.4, 30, 33.3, 32.2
